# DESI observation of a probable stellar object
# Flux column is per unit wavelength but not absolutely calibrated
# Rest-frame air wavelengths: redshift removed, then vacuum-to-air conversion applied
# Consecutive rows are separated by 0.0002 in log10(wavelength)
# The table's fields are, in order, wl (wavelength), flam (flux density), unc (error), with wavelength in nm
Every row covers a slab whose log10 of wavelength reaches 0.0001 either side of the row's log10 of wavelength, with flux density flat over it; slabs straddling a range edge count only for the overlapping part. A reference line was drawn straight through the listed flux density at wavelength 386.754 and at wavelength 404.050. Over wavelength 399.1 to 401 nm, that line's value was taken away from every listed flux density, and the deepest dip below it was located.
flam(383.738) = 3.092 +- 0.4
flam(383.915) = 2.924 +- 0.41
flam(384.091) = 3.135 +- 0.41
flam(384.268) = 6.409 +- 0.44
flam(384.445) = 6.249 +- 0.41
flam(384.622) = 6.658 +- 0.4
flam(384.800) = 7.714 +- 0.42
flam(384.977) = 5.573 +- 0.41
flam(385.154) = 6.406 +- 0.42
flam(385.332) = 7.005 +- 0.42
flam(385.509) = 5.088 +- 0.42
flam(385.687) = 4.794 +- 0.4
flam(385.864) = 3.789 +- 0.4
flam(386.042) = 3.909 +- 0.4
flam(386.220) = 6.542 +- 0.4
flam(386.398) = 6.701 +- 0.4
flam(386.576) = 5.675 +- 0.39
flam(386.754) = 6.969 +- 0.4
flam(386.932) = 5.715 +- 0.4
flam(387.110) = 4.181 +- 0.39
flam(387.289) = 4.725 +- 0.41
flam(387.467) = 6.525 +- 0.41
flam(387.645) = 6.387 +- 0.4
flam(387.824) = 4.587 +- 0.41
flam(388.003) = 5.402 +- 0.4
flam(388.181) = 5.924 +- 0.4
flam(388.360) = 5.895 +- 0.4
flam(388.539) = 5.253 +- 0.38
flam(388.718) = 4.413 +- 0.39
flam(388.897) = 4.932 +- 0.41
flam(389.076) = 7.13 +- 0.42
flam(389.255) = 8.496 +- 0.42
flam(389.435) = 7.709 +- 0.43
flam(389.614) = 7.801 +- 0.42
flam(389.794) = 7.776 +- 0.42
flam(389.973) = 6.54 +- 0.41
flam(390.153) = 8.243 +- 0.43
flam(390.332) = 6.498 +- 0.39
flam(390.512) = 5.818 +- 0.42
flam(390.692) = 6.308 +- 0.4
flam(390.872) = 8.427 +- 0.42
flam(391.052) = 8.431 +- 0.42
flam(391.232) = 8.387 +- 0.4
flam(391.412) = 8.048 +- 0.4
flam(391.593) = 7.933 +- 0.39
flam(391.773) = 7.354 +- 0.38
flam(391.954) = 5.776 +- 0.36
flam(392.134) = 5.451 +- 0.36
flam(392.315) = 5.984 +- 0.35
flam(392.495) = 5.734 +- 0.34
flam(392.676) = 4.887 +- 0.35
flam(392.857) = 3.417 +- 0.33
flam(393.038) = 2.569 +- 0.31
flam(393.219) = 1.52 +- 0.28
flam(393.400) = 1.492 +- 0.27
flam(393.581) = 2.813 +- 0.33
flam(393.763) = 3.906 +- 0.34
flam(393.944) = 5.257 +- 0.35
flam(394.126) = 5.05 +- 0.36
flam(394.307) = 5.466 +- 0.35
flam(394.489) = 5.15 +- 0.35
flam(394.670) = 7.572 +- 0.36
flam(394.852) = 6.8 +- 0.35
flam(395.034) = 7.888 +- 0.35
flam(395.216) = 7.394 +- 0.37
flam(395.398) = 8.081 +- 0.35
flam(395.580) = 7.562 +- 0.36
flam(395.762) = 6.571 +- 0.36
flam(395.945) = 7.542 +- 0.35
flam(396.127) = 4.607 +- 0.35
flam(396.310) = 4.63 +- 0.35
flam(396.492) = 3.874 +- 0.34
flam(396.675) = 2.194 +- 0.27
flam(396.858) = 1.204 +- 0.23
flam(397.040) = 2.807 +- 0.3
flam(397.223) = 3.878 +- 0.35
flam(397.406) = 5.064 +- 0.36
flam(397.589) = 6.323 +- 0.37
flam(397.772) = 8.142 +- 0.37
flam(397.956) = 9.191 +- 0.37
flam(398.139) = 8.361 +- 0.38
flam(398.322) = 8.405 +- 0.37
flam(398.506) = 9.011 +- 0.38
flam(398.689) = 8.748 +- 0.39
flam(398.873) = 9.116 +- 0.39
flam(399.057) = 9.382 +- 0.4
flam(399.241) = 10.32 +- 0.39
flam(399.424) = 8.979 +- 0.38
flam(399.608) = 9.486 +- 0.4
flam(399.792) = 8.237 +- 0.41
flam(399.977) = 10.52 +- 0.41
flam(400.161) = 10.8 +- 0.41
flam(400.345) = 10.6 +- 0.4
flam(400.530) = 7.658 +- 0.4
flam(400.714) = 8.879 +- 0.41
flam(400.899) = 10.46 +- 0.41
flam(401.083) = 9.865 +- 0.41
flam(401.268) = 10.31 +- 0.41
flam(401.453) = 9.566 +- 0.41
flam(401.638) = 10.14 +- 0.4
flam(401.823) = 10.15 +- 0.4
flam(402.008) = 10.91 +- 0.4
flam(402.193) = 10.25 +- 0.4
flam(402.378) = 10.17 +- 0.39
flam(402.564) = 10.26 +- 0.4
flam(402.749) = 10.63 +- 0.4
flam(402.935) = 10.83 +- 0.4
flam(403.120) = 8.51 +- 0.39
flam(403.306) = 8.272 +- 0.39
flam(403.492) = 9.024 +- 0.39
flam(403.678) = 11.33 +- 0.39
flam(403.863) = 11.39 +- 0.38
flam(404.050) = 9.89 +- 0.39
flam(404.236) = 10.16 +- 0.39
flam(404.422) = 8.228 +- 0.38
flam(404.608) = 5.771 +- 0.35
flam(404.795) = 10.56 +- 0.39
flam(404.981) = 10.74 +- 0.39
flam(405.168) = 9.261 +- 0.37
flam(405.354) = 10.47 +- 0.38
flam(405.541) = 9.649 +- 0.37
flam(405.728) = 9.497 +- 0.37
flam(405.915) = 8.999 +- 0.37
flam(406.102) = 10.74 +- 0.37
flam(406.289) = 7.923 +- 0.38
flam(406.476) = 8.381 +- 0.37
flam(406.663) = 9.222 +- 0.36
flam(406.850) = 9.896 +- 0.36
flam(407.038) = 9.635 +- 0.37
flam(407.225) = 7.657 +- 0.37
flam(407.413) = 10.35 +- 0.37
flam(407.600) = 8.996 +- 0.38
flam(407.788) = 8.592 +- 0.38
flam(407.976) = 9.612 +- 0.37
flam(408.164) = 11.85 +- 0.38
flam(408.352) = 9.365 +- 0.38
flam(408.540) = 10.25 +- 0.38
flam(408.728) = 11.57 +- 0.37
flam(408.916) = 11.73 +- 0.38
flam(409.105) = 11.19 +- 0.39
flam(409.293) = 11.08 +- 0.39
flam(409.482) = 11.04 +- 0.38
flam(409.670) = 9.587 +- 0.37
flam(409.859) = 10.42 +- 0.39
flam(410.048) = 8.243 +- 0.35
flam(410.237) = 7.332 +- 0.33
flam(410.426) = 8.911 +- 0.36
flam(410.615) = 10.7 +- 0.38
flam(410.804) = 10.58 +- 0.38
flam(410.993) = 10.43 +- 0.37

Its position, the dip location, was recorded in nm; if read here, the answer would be 400.530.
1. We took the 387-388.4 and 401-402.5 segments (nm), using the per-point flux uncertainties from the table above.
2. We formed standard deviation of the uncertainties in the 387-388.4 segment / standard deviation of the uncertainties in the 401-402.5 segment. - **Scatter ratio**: 1.0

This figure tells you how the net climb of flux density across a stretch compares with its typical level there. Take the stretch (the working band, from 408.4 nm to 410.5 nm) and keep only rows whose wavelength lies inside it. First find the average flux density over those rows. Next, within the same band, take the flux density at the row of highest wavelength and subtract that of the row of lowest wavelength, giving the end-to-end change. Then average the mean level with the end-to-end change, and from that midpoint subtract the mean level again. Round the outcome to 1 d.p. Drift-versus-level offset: -5.7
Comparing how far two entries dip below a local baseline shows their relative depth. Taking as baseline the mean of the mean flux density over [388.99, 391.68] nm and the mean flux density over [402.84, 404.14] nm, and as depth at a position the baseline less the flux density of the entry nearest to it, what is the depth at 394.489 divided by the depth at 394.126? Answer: 0.97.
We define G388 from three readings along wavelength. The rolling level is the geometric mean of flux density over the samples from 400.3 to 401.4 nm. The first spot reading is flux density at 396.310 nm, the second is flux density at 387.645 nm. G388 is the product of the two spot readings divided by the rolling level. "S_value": 3.1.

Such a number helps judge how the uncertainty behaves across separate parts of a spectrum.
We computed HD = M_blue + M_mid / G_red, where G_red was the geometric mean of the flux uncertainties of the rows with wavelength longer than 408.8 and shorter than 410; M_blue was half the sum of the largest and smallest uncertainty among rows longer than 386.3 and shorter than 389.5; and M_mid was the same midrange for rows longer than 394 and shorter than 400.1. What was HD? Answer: 1.24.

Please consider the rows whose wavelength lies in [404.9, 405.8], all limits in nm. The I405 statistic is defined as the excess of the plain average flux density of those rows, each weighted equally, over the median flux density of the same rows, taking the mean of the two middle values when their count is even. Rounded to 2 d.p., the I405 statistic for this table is 0.27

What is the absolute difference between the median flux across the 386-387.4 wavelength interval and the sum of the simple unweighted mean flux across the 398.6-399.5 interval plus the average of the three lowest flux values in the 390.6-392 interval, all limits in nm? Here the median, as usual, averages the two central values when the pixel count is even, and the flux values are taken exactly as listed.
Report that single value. 10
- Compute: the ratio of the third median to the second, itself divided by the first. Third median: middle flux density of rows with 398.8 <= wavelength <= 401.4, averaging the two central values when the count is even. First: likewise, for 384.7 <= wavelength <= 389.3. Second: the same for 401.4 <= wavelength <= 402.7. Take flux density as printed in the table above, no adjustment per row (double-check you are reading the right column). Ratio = 0.17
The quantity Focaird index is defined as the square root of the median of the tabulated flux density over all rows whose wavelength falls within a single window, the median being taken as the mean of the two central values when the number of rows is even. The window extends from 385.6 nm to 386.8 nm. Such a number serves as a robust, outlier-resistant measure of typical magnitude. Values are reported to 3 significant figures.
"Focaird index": 2.38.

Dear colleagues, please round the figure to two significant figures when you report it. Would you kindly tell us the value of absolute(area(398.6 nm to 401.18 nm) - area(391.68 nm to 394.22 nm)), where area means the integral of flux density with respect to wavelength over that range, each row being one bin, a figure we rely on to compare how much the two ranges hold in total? 13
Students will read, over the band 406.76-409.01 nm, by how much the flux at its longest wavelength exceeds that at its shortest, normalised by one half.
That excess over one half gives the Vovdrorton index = 4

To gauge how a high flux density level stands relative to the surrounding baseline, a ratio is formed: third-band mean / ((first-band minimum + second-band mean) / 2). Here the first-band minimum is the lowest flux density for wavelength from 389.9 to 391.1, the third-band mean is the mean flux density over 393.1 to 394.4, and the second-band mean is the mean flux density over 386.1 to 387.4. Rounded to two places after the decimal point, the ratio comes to 0.63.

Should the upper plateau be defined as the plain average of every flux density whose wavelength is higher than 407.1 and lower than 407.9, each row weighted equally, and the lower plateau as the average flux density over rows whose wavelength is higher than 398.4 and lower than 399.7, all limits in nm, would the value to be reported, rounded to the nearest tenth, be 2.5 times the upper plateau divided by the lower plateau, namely 2.4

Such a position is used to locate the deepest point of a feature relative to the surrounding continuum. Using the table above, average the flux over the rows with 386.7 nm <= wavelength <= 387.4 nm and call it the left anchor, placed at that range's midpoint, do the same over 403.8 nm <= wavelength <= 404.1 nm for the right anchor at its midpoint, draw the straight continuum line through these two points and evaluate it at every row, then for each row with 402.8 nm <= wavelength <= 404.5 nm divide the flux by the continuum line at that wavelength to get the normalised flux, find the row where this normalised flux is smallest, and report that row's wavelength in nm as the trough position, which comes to 404.422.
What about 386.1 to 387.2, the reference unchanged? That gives 387.110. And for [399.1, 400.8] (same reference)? 400.530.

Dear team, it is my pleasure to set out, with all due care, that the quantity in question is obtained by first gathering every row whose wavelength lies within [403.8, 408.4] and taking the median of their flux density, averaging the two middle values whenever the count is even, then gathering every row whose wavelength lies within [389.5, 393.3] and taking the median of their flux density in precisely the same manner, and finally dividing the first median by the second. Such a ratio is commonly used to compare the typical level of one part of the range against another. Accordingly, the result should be 1.5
